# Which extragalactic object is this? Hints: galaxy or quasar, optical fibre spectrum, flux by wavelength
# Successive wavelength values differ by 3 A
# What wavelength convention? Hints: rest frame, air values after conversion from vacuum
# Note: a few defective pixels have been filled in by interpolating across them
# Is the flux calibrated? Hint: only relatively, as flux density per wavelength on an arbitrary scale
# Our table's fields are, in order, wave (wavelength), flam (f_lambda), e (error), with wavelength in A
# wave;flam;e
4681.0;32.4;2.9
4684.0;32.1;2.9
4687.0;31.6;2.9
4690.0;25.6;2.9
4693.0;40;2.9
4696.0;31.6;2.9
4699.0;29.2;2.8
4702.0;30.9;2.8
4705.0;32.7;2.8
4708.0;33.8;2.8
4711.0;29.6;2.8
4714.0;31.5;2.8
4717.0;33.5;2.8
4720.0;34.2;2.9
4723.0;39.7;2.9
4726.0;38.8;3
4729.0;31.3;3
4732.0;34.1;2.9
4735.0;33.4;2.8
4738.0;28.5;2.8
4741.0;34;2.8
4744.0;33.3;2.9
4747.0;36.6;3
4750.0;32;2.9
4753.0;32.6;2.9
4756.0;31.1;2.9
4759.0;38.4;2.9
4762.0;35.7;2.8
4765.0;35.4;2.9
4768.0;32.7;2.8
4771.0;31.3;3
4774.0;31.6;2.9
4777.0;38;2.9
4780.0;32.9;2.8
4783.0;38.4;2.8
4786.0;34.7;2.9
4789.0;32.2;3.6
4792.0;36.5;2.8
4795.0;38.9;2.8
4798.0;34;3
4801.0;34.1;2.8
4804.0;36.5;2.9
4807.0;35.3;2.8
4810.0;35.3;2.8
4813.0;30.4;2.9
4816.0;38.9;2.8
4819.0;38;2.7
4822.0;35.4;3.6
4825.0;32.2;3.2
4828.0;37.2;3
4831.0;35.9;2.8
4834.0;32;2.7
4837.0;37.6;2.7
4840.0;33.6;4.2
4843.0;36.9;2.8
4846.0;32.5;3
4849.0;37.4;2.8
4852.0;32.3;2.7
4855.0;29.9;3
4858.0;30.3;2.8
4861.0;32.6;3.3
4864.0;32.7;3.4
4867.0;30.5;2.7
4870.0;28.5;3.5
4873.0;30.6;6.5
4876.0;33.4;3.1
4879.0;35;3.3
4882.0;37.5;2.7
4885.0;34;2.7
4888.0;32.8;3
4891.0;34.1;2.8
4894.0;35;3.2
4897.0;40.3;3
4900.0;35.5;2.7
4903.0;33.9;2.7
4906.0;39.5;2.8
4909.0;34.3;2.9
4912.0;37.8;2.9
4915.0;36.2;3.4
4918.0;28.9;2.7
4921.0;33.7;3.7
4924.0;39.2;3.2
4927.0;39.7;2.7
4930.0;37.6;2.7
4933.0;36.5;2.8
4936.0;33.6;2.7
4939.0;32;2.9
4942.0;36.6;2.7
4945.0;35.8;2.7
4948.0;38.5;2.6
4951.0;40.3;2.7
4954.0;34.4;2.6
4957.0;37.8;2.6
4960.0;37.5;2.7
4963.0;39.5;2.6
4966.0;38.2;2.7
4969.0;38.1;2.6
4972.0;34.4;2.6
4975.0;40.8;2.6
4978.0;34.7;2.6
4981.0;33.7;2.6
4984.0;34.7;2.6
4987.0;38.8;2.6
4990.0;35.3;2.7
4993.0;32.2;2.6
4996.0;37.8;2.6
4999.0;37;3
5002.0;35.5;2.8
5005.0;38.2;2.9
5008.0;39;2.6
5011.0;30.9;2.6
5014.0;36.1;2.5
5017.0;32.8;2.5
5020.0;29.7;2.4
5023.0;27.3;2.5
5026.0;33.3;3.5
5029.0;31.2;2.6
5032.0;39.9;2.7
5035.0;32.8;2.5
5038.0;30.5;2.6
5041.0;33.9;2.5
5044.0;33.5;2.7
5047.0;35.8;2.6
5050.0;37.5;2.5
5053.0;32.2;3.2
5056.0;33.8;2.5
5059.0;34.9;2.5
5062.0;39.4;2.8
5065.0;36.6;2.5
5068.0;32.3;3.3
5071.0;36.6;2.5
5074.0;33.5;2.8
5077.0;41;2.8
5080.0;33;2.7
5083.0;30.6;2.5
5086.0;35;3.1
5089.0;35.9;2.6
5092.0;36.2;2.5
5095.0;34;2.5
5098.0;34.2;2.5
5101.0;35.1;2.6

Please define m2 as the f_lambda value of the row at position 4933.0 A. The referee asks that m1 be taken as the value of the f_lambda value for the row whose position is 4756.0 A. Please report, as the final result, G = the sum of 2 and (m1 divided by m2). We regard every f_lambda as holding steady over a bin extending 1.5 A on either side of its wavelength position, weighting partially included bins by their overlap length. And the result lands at 2.85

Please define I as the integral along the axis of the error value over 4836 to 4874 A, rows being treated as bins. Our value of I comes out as 126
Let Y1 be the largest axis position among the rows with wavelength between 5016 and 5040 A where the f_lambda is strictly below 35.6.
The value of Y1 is 5038.0 A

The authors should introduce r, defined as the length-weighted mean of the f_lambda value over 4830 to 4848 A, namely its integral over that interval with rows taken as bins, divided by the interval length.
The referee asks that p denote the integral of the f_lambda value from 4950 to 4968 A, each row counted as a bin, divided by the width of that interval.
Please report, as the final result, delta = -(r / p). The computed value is -0.92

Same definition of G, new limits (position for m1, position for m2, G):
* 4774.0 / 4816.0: 2.81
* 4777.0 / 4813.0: 3.25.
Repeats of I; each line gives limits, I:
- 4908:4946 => 111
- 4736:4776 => 115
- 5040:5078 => 103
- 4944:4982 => 100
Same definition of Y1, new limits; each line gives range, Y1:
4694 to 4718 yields 4717.0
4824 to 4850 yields 4846.0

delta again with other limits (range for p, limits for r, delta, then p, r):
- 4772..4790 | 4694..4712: -0.91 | 34.6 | 31.6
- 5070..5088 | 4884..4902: -1.01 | 34.9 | 35.3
